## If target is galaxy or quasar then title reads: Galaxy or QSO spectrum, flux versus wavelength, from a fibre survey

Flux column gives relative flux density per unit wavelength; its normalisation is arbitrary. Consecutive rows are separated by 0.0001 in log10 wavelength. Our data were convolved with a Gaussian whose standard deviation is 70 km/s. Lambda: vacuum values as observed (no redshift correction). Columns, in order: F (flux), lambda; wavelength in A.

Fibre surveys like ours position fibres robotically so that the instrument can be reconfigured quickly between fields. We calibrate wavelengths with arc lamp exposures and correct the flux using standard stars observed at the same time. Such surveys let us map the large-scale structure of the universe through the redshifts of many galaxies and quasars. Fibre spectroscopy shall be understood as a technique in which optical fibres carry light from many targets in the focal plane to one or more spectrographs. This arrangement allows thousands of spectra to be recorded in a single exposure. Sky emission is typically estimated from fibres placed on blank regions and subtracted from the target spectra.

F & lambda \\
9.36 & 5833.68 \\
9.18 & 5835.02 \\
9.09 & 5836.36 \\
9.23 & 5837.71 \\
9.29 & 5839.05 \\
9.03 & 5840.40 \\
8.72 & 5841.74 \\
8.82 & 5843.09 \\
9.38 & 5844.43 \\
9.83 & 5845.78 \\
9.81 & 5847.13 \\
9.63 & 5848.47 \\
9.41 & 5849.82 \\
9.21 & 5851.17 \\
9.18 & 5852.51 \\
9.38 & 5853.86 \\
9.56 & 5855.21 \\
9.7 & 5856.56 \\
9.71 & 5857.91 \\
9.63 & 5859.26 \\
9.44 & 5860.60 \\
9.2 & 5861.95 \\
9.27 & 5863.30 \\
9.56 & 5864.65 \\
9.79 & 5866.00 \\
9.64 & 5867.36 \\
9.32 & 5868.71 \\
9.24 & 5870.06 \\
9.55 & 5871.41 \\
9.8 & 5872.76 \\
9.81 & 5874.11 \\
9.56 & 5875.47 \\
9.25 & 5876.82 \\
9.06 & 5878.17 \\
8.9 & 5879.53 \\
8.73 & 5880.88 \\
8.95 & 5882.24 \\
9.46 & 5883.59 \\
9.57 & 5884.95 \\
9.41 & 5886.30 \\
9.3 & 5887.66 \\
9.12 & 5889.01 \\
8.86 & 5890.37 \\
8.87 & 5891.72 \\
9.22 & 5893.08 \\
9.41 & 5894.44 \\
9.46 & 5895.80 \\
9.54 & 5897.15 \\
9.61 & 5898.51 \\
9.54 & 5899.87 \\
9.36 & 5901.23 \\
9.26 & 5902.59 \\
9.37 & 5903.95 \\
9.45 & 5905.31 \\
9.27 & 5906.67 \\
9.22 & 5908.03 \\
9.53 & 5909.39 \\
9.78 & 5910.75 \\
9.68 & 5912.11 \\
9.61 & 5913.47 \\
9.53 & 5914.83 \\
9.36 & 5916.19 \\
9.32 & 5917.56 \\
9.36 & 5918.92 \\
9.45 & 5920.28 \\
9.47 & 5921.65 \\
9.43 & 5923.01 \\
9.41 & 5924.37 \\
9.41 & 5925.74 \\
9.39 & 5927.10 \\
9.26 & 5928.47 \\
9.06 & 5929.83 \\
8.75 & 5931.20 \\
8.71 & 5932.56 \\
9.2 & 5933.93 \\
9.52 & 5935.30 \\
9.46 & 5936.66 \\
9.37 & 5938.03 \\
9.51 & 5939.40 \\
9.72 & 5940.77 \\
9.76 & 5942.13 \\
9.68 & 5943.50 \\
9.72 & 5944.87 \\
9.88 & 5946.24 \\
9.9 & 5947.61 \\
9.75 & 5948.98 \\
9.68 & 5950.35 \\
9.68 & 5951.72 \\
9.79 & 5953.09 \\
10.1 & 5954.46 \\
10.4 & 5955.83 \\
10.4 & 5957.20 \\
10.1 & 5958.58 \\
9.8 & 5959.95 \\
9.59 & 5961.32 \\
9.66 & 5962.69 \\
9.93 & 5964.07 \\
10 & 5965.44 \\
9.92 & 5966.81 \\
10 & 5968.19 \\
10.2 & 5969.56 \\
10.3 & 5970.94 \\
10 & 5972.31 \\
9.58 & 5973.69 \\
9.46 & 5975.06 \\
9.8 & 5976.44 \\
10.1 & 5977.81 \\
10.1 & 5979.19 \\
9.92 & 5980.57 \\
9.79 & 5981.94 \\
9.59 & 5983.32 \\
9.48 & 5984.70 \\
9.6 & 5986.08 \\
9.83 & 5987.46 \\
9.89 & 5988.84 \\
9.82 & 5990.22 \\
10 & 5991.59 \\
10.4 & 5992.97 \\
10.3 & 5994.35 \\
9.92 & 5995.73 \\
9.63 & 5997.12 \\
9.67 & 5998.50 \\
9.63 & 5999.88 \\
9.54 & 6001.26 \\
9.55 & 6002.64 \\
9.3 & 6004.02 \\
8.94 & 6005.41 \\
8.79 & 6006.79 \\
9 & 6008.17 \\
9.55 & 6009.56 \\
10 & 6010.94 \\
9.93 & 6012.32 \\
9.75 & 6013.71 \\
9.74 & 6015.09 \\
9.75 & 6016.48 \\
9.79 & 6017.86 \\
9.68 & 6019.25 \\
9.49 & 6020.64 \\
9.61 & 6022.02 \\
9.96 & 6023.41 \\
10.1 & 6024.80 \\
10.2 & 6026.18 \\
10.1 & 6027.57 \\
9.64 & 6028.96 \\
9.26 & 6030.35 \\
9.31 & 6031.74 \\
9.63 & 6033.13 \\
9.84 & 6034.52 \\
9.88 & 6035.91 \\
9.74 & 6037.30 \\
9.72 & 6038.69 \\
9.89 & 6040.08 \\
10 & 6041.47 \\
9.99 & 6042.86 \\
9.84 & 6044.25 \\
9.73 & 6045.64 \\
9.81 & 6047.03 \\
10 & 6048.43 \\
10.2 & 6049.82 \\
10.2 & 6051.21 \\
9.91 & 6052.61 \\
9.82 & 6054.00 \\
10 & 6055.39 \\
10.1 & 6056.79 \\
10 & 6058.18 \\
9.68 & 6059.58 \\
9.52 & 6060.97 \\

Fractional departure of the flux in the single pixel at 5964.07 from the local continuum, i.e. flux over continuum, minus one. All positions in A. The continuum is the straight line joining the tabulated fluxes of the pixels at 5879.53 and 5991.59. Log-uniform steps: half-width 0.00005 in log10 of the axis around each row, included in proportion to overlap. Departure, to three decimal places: 0.021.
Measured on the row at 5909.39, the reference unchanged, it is 0.037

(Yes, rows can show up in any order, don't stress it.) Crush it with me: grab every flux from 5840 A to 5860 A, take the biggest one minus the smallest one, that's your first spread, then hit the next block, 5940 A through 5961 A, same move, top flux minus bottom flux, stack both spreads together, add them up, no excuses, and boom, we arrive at 1.83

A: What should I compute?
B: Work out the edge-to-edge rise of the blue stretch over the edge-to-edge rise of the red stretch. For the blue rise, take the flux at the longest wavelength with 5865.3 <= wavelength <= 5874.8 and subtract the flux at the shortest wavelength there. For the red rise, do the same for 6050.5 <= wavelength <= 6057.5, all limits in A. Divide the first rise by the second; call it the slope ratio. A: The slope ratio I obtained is -0.20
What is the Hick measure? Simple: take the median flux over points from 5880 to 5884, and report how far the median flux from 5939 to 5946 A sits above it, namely 0.77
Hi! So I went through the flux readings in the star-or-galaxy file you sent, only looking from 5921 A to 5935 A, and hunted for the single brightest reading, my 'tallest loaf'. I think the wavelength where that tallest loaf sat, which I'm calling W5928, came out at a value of 5921.65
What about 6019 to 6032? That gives 6026.18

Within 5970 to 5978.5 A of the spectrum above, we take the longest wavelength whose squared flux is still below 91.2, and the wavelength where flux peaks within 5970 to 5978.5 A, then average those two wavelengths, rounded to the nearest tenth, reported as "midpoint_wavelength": 5973.0 A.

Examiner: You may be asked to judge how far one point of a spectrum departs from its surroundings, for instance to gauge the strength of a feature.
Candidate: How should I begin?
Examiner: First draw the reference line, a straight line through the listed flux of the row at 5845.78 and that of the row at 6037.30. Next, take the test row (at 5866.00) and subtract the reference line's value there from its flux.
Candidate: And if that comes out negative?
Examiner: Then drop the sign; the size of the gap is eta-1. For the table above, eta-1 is 0.0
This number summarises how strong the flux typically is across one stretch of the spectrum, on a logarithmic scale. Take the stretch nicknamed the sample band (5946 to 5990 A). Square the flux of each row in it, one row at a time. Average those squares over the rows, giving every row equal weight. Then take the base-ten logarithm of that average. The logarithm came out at 1.99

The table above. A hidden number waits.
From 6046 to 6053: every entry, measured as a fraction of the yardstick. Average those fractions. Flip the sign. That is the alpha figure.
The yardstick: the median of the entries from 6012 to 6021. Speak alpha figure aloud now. -1.03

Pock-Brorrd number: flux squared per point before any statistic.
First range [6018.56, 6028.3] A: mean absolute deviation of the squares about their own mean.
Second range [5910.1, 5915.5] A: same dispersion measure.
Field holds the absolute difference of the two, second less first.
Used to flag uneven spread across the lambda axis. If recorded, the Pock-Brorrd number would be 3.2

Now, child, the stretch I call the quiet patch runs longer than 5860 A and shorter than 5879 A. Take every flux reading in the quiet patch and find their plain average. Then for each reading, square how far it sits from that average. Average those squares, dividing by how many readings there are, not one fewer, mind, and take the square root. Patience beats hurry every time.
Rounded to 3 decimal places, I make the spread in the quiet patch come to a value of 0.237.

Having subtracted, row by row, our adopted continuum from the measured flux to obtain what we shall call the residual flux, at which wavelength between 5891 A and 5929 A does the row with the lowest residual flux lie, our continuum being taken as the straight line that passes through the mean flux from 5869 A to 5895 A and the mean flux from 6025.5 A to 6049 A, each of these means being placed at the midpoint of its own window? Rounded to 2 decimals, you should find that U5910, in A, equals 5891.72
